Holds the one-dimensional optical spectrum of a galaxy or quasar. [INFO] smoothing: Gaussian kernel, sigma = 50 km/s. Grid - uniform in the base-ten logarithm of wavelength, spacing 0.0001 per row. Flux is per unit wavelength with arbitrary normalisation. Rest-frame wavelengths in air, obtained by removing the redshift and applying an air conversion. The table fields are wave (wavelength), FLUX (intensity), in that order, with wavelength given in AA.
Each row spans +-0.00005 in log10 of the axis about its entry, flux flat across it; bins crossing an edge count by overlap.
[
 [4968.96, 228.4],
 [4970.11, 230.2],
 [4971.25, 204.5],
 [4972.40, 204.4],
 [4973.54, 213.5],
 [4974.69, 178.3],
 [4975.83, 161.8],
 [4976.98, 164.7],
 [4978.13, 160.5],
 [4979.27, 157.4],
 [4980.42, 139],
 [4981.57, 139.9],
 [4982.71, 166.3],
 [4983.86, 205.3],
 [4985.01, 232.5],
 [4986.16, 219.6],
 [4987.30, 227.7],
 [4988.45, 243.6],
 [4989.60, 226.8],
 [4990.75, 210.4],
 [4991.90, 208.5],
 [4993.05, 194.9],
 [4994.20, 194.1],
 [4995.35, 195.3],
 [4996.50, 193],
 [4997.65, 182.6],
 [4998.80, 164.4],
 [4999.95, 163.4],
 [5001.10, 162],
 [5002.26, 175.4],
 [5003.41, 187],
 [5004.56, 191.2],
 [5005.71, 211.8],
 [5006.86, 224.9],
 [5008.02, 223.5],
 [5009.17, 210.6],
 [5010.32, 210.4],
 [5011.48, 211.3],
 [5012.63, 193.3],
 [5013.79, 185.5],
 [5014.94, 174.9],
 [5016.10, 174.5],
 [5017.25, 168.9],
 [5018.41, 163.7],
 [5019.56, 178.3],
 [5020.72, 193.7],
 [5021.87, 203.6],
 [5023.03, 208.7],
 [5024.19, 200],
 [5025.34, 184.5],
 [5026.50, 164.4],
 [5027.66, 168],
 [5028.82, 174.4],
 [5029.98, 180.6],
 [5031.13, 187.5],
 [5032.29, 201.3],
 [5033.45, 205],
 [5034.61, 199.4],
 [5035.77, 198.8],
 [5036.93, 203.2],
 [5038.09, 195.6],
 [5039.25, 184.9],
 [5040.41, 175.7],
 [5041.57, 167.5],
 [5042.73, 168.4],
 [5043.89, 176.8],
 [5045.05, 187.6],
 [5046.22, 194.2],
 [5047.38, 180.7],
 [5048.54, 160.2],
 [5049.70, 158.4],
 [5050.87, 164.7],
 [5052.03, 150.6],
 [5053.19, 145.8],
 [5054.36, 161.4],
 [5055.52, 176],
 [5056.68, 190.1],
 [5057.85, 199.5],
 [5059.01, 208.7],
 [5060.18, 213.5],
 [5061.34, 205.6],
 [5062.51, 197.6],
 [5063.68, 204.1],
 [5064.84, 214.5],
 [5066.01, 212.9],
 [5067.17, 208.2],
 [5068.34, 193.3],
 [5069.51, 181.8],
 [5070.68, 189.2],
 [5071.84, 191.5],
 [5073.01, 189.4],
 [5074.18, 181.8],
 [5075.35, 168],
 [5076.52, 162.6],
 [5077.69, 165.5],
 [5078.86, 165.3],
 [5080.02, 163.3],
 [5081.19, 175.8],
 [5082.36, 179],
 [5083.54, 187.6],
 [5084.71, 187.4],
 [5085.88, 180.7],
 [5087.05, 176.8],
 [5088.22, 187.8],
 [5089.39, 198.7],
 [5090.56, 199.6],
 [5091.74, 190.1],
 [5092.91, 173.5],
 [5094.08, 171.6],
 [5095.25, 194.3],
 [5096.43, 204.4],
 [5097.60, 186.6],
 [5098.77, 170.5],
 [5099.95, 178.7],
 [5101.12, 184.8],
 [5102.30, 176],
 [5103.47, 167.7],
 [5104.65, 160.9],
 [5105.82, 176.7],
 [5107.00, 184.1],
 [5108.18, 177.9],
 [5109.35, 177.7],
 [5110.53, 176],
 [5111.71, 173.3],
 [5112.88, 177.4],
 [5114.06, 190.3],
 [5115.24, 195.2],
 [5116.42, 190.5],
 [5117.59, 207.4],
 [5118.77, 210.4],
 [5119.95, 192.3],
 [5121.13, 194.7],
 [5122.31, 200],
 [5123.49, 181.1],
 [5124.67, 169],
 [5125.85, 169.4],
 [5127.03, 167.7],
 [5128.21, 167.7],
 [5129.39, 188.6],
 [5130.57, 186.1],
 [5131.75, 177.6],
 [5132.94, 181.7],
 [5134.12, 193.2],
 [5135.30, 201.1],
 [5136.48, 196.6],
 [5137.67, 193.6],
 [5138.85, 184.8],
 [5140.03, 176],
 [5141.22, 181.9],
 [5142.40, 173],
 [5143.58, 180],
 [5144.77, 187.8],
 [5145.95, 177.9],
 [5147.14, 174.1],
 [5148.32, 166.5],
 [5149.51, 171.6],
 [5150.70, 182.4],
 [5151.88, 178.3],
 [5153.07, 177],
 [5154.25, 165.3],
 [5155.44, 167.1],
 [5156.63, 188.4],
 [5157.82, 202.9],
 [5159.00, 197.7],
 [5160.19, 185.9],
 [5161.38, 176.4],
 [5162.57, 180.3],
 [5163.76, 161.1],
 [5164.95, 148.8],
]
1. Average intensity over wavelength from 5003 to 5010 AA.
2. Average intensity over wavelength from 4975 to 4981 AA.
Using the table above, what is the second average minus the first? -51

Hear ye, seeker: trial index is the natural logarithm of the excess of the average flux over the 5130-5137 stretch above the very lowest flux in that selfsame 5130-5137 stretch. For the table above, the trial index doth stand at 2.5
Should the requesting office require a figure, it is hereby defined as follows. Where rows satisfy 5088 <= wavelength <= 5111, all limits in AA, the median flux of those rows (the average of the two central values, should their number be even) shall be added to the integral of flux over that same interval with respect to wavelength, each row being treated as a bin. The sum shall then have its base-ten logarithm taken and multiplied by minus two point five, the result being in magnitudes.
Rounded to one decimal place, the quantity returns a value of -9.1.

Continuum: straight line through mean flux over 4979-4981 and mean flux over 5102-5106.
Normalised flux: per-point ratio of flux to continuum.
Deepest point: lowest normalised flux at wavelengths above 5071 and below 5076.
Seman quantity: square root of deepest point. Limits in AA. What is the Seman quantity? 1.01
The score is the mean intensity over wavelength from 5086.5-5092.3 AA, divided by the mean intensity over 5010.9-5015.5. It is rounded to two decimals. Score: 1.00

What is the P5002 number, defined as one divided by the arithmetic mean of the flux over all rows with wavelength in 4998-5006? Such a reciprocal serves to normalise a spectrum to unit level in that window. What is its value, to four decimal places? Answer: 0.0056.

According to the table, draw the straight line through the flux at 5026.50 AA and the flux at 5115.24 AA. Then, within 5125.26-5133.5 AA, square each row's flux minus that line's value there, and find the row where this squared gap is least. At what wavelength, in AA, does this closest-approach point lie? 5129.39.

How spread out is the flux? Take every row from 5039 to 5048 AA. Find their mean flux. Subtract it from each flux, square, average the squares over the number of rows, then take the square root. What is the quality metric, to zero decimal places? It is 9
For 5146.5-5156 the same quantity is 6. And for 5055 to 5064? 11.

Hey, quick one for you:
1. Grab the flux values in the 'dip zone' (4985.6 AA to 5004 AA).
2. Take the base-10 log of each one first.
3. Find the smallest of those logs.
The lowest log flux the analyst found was 2.21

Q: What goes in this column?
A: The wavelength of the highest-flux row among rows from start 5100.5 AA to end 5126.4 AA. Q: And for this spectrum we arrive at 5118.77 AA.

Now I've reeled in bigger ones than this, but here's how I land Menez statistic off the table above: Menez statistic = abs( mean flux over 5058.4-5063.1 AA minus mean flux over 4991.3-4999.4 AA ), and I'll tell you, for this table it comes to 16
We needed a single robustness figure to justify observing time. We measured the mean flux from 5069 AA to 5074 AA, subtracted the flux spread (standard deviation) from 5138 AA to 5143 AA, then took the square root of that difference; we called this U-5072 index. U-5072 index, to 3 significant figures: 13.5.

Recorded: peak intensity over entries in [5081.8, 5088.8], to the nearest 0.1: 187.8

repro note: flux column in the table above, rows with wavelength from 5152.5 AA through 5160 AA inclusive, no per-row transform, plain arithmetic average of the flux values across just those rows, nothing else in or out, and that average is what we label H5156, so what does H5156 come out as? 183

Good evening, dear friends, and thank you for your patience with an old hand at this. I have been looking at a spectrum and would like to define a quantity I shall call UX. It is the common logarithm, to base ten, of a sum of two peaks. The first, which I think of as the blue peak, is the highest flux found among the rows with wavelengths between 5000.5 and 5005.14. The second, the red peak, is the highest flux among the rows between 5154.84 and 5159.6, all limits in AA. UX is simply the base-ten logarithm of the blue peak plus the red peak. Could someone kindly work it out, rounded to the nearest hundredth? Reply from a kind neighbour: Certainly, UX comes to 2.60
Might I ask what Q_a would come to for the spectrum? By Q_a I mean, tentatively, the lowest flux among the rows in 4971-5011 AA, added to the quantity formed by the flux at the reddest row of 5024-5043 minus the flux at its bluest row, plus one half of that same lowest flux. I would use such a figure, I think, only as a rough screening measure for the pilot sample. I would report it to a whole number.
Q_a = 177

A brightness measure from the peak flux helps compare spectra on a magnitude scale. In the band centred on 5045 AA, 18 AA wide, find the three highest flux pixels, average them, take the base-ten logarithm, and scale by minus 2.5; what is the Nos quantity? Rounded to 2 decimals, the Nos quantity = -5.74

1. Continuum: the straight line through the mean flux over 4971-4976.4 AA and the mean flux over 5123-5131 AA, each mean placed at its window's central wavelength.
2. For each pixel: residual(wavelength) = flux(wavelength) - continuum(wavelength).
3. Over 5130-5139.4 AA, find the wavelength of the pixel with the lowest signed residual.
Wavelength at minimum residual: 5131.75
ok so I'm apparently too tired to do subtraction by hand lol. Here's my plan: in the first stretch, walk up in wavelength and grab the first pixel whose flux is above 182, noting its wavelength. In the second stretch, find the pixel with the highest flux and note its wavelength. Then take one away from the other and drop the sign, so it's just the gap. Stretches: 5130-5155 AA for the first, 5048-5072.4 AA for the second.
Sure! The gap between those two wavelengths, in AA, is 65.7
